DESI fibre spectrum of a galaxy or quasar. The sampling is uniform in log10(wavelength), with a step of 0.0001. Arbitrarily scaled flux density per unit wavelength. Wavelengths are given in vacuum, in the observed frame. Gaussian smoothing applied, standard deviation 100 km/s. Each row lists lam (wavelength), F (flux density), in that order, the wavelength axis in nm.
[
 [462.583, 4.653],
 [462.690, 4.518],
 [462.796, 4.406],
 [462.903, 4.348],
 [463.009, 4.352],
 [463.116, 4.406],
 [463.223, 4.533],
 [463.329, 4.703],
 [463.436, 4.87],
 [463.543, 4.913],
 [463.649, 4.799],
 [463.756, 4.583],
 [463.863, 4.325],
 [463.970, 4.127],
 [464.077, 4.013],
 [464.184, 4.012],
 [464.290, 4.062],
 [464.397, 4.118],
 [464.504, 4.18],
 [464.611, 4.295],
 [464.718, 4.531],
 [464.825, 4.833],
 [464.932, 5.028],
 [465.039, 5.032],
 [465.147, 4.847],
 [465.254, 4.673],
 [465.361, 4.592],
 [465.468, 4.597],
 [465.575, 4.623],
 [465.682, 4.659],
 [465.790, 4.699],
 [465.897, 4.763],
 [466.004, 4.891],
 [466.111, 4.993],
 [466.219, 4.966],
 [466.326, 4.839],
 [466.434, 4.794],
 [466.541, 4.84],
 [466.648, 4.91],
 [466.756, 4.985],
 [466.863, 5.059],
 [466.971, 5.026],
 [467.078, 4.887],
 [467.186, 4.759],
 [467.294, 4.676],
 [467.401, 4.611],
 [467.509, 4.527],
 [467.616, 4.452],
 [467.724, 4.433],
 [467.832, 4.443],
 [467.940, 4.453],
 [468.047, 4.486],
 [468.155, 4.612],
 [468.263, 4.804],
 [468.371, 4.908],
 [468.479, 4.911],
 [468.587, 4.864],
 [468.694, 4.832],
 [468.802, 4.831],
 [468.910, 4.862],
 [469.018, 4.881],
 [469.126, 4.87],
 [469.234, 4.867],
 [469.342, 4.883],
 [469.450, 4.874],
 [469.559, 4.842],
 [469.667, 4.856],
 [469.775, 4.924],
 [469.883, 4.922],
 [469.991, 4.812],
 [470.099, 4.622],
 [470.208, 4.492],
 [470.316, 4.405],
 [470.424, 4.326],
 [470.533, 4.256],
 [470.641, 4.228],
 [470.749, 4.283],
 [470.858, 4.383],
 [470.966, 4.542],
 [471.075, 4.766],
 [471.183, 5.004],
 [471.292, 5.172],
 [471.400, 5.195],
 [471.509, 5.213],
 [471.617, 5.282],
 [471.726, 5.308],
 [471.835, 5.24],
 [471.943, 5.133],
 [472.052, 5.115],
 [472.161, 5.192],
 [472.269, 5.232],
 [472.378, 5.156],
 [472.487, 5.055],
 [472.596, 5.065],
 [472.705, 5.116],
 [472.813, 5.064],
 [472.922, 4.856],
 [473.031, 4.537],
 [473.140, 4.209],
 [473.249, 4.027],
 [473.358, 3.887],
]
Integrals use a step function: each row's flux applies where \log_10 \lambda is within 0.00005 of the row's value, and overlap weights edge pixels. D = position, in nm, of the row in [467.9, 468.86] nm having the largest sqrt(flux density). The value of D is 468.479 nm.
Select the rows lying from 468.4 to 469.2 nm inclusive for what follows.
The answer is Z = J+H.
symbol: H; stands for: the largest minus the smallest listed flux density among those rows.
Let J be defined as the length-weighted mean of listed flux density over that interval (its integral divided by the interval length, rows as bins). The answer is 4.9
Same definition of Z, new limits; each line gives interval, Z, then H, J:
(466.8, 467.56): 5.3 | 0.53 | 4.8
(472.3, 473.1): 5.6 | 0.62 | 5.0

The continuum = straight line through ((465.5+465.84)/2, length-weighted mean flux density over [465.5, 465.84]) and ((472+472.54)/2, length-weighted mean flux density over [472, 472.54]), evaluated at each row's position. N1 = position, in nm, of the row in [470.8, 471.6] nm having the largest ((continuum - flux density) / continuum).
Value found 470.858 nm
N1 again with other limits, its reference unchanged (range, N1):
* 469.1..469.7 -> 469.559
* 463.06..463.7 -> 463.116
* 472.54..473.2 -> 473.140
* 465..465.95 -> 465.468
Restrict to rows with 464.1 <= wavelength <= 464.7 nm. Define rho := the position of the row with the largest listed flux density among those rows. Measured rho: 464.611 nm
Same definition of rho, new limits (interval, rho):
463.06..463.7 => 463.543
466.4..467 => 466.863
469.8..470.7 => 469.883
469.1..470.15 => 469.775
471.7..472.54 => 471.726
